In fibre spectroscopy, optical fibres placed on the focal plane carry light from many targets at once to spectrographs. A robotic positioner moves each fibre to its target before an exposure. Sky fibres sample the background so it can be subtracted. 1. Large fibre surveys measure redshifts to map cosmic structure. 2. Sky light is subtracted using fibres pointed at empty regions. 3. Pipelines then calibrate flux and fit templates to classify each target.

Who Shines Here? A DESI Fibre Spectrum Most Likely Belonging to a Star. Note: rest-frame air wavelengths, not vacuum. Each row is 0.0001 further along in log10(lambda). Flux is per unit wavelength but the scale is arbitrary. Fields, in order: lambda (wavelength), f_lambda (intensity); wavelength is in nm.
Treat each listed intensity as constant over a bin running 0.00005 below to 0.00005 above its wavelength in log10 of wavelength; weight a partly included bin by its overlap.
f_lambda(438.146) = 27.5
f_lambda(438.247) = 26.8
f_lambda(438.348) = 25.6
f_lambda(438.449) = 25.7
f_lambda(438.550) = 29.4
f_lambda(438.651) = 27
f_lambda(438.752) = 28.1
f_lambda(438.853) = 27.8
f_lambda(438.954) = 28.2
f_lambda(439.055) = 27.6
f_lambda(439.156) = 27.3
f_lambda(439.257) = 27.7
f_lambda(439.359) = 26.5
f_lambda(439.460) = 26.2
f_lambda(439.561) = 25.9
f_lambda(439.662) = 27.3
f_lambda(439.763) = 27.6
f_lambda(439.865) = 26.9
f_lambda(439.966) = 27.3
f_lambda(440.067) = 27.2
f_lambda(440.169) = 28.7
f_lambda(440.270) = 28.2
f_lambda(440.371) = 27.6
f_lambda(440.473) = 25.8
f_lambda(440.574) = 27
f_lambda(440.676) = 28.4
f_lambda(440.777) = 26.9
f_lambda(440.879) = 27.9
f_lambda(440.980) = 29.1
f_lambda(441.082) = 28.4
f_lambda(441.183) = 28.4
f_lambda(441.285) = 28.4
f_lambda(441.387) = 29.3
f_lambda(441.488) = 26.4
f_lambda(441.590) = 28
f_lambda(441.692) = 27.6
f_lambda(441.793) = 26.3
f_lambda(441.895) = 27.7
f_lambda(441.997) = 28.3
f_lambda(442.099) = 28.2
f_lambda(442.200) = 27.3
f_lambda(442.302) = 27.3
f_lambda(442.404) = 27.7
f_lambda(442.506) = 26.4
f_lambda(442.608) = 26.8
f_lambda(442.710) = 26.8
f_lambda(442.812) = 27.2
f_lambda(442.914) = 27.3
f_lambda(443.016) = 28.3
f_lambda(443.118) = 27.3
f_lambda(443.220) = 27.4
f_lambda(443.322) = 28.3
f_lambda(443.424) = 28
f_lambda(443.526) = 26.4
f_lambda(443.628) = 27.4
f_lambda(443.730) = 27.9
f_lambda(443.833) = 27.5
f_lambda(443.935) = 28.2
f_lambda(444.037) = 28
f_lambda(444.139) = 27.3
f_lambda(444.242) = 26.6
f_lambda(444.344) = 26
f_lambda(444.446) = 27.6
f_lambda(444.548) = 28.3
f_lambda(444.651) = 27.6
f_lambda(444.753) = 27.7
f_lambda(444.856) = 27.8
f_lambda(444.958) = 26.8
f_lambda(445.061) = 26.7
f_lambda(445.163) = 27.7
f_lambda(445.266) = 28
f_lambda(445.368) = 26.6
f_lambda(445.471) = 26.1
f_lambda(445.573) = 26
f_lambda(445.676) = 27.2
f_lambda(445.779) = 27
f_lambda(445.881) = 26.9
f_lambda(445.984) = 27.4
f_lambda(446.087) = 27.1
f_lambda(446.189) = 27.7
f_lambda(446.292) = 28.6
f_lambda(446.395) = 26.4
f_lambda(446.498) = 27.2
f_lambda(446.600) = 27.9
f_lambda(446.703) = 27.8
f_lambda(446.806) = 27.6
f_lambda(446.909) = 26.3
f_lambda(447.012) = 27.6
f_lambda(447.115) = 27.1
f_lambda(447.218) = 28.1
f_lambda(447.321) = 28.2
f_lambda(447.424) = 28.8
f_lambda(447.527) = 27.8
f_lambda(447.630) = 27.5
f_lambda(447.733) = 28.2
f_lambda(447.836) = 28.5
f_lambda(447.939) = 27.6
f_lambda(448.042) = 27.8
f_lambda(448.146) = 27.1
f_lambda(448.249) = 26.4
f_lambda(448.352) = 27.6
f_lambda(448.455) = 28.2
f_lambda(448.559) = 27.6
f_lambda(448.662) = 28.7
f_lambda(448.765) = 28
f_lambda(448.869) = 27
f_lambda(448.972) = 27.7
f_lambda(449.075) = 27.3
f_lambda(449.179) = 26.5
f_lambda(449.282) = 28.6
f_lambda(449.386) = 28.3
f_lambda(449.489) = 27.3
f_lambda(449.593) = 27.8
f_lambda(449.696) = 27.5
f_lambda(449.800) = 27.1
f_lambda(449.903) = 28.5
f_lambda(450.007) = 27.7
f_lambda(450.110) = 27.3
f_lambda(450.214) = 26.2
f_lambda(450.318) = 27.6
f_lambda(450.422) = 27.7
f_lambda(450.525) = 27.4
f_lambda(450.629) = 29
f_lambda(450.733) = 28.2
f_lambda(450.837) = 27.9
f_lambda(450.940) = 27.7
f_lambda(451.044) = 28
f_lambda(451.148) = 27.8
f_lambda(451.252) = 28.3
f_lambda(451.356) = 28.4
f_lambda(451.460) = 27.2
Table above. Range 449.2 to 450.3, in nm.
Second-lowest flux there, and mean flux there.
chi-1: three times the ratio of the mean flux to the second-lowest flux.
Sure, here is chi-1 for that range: 3.06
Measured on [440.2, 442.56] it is 3.16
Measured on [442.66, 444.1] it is 3.09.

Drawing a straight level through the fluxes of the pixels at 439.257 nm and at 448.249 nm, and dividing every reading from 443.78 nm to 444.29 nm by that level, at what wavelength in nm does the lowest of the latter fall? 444.242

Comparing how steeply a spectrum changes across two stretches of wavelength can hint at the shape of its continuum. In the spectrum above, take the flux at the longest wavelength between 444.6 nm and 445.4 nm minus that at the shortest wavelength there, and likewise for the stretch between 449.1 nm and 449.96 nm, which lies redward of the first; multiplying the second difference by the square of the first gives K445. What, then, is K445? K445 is 2.0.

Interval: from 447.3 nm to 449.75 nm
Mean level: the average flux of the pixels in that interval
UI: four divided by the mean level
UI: 0.144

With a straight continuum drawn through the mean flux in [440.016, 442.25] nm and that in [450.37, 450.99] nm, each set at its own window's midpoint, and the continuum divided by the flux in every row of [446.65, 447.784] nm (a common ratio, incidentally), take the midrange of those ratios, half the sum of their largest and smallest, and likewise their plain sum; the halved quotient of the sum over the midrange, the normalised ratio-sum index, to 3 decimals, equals 5.457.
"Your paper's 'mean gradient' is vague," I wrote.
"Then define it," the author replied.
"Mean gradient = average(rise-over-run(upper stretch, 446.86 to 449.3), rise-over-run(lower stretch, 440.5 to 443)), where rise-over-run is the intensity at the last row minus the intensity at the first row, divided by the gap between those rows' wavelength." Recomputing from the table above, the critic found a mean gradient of 0.5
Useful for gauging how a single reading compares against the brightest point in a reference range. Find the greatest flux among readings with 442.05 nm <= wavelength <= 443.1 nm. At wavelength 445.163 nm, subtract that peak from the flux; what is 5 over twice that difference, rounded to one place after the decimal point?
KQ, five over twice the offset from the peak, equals -4.2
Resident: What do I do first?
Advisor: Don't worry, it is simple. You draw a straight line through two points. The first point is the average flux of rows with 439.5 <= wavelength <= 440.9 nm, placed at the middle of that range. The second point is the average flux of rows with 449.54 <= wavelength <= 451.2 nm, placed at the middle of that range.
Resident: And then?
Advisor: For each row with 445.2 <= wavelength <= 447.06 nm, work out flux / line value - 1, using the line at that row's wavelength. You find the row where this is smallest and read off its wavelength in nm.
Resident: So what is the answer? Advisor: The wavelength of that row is 445.573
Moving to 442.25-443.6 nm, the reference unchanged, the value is 443.526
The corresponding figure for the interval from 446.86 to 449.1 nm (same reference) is 446.909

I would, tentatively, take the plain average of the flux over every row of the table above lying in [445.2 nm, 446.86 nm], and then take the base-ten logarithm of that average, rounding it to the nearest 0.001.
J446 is 1.435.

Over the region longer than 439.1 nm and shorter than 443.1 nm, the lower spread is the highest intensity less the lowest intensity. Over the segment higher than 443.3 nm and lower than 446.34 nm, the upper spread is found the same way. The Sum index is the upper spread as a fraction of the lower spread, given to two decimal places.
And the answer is 0.74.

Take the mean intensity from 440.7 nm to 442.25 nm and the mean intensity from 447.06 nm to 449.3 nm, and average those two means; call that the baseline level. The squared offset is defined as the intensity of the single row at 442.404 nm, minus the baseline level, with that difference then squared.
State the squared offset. 0.01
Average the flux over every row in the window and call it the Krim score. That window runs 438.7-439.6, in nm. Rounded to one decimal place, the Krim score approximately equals 27.3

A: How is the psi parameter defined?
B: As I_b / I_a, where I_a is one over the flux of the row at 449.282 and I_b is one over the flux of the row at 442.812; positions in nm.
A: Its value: 1.05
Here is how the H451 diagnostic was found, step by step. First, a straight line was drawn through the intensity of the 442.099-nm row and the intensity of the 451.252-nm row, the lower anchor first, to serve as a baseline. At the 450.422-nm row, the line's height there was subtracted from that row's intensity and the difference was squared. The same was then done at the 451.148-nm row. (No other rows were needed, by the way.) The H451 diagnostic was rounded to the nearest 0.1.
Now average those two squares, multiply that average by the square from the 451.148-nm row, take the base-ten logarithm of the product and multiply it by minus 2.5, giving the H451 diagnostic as 2.8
